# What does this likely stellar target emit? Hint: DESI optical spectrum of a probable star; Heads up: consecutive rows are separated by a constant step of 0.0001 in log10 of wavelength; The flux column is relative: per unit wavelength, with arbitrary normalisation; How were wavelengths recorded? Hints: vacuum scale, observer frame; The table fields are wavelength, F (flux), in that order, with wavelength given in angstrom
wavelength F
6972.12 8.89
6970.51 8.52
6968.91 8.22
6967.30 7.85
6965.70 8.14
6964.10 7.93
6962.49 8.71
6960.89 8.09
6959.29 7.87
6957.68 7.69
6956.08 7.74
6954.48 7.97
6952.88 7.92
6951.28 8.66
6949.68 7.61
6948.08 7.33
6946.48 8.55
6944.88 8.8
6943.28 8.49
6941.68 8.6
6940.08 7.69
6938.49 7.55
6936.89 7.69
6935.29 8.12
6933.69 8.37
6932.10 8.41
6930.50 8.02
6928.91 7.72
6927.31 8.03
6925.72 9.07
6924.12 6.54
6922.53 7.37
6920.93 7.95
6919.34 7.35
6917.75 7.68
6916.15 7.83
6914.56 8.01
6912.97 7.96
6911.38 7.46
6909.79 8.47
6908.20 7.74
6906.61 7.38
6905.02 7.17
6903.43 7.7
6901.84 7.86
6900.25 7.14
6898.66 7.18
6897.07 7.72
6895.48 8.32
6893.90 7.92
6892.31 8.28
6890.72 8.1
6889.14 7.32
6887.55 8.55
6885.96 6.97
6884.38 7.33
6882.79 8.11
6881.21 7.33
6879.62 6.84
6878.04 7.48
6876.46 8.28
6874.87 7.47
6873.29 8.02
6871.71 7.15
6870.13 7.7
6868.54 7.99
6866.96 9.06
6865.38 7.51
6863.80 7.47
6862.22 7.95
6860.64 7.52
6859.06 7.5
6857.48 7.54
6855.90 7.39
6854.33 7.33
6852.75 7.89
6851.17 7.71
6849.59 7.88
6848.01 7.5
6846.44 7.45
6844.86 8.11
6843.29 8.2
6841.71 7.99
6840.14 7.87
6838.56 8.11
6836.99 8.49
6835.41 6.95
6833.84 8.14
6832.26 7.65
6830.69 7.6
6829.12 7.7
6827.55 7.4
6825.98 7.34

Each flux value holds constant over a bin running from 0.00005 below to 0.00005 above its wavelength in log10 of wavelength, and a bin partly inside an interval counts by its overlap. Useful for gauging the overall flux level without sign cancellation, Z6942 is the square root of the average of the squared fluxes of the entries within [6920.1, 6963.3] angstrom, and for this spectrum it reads 8.04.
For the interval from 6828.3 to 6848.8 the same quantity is 7.84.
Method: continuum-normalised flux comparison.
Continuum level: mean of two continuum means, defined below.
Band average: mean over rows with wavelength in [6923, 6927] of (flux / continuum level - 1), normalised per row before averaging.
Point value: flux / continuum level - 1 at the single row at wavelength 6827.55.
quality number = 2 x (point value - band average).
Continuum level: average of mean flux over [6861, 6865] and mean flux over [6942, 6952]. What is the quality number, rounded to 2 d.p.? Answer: -0.10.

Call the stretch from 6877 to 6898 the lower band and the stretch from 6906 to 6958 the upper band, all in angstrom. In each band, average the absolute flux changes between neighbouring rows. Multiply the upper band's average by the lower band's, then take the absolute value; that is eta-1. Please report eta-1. 0.34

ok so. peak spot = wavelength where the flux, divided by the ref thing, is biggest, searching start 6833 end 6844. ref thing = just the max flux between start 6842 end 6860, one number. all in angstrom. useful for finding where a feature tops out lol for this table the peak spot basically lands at 6836.99 angstrom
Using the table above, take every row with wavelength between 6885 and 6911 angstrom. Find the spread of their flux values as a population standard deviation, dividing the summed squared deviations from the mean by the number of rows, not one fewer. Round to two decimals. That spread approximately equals 0.49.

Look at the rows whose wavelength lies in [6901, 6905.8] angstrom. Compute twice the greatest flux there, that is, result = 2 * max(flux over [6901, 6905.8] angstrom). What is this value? 15.7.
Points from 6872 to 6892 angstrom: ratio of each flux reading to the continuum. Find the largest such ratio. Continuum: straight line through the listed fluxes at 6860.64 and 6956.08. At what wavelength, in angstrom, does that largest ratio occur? 6887.55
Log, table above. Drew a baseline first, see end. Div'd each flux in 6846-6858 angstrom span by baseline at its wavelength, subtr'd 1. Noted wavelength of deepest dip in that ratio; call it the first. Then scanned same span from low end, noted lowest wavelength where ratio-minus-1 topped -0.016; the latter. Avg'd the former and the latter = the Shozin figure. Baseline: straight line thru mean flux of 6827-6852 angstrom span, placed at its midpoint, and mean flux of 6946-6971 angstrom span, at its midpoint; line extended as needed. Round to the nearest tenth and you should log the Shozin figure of 6852.0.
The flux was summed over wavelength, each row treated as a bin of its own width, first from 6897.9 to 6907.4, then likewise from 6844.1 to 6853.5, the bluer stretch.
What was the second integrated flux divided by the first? 1.04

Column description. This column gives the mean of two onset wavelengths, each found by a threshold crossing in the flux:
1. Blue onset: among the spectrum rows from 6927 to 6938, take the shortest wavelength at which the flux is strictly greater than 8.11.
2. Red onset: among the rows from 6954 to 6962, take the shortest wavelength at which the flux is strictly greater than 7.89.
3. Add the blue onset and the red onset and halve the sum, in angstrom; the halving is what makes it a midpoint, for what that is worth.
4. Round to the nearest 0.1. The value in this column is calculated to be 6943.3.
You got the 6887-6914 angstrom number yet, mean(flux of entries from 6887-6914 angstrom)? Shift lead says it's 7.78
